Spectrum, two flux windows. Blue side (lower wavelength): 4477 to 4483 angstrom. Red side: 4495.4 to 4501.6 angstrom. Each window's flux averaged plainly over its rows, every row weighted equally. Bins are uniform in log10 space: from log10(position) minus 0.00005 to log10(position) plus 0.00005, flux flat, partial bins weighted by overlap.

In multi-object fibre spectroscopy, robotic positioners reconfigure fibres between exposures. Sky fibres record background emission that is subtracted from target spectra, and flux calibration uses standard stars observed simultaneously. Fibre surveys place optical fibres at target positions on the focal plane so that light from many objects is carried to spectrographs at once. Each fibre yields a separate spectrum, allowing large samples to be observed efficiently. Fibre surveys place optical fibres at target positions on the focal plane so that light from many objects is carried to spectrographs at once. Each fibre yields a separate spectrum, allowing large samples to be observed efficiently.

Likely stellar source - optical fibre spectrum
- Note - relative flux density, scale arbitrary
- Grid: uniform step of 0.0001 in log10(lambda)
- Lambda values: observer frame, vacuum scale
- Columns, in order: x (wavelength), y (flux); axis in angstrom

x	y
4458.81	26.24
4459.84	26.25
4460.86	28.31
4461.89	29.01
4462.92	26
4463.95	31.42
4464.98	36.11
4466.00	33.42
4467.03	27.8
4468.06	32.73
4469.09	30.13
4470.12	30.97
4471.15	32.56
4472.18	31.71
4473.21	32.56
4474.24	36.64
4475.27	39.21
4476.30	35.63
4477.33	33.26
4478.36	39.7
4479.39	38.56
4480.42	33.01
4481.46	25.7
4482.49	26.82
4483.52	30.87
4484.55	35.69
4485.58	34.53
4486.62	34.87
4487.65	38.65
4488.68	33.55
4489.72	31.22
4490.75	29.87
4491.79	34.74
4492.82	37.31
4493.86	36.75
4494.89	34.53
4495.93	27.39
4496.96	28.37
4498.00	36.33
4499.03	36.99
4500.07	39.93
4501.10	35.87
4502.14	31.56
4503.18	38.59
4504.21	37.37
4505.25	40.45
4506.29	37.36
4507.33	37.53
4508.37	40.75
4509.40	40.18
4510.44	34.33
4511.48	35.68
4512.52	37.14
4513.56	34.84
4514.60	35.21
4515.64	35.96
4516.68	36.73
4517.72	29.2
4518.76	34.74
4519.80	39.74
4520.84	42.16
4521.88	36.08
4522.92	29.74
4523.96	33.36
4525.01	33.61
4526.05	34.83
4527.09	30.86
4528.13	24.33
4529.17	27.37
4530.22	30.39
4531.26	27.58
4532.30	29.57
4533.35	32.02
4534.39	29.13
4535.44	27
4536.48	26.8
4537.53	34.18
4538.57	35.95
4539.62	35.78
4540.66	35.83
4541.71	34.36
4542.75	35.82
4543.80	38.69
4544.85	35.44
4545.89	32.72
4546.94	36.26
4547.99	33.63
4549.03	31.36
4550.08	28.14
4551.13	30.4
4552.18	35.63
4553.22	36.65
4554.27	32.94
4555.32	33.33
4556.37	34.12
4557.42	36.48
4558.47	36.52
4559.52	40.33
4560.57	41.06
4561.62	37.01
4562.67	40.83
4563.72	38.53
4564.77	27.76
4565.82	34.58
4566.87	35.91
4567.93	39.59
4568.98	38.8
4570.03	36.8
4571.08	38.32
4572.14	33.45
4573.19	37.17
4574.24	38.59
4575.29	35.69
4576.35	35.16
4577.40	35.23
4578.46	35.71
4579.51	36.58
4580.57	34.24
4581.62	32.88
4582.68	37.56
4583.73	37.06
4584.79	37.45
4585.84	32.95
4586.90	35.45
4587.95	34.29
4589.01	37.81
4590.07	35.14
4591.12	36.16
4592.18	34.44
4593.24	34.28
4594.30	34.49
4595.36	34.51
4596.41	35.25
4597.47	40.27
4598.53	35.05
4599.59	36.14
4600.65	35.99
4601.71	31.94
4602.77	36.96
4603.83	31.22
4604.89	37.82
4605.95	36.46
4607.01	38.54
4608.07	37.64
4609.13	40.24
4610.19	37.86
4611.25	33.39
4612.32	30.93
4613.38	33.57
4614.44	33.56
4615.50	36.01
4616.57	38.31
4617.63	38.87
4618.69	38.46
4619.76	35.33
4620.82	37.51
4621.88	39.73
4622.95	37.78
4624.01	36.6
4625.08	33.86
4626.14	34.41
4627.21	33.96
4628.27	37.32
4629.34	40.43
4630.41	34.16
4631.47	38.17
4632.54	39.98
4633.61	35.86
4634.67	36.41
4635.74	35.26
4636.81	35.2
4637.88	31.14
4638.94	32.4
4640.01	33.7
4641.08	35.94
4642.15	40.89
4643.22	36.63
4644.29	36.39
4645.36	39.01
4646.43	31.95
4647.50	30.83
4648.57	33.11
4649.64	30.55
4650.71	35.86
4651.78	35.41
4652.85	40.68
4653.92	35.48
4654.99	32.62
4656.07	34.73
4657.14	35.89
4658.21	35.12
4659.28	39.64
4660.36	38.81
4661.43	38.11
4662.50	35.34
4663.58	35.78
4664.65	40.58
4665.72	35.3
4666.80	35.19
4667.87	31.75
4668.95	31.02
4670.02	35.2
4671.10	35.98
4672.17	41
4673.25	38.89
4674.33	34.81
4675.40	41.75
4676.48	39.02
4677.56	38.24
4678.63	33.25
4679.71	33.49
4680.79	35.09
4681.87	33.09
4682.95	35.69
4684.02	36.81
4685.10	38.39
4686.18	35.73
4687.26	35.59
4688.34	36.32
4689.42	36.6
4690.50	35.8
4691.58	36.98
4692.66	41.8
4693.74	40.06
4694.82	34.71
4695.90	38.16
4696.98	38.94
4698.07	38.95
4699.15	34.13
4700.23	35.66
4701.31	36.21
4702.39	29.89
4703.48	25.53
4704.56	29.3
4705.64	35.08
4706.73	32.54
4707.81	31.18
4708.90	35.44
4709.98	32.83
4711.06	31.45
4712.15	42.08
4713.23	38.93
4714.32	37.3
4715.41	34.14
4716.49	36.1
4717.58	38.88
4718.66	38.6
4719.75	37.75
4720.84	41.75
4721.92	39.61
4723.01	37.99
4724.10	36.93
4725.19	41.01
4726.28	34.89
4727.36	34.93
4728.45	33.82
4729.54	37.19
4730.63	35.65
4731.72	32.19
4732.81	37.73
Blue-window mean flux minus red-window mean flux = -1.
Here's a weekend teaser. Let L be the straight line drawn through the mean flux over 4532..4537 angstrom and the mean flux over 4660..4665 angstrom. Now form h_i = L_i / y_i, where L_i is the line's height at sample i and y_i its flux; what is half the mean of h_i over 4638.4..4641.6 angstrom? 0.53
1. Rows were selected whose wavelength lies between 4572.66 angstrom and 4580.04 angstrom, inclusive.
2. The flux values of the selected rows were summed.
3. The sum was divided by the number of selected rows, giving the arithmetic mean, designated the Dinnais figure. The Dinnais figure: 36.3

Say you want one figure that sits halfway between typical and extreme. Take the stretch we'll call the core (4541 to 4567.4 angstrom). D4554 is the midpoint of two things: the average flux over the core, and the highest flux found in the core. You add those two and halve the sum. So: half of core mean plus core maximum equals 38.1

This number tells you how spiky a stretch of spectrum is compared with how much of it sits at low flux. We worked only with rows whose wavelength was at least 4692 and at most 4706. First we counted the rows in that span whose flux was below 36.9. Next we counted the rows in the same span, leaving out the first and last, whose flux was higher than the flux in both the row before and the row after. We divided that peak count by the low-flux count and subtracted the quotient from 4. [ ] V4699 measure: 3.75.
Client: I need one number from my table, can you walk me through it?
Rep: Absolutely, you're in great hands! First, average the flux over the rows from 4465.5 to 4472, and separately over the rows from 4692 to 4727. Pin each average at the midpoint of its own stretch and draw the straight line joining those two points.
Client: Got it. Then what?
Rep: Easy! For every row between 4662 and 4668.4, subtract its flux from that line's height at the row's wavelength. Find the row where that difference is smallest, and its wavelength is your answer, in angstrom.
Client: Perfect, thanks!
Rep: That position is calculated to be 4664.65 angstrom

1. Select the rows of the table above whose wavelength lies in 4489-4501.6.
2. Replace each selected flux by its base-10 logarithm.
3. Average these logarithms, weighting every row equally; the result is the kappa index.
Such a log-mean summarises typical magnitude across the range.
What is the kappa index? 1.530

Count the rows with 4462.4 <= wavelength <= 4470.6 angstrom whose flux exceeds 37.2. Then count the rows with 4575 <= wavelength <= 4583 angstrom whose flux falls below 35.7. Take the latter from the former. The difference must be -5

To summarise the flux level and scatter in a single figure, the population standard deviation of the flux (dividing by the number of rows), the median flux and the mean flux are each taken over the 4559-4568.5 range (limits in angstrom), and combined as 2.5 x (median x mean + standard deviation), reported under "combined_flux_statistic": 3602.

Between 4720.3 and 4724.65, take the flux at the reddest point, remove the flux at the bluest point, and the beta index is -4.8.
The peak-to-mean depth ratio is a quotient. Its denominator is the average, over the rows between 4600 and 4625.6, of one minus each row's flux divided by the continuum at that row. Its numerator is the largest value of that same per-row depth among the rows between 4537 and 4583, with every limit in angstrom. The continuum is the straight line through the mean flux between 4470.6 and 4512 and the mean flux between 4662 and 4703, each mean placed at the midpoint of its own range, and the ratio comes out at -21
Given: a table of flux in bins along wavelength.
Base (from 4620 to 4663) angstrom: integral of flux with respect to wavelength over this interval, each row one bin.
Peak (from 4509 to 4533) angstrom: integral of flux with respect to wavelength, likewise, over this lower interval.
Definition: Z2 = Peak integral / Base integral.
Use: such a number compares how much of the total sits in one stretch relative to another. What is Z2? 0.52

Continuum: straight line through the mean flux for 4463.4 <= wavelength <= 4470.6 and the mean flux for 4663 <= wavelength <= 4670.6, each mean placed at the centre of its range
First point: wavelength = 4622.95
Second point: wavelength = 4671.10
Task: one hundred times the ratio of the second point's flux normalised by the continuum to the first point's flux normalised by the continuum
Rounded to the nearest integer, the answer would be 93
